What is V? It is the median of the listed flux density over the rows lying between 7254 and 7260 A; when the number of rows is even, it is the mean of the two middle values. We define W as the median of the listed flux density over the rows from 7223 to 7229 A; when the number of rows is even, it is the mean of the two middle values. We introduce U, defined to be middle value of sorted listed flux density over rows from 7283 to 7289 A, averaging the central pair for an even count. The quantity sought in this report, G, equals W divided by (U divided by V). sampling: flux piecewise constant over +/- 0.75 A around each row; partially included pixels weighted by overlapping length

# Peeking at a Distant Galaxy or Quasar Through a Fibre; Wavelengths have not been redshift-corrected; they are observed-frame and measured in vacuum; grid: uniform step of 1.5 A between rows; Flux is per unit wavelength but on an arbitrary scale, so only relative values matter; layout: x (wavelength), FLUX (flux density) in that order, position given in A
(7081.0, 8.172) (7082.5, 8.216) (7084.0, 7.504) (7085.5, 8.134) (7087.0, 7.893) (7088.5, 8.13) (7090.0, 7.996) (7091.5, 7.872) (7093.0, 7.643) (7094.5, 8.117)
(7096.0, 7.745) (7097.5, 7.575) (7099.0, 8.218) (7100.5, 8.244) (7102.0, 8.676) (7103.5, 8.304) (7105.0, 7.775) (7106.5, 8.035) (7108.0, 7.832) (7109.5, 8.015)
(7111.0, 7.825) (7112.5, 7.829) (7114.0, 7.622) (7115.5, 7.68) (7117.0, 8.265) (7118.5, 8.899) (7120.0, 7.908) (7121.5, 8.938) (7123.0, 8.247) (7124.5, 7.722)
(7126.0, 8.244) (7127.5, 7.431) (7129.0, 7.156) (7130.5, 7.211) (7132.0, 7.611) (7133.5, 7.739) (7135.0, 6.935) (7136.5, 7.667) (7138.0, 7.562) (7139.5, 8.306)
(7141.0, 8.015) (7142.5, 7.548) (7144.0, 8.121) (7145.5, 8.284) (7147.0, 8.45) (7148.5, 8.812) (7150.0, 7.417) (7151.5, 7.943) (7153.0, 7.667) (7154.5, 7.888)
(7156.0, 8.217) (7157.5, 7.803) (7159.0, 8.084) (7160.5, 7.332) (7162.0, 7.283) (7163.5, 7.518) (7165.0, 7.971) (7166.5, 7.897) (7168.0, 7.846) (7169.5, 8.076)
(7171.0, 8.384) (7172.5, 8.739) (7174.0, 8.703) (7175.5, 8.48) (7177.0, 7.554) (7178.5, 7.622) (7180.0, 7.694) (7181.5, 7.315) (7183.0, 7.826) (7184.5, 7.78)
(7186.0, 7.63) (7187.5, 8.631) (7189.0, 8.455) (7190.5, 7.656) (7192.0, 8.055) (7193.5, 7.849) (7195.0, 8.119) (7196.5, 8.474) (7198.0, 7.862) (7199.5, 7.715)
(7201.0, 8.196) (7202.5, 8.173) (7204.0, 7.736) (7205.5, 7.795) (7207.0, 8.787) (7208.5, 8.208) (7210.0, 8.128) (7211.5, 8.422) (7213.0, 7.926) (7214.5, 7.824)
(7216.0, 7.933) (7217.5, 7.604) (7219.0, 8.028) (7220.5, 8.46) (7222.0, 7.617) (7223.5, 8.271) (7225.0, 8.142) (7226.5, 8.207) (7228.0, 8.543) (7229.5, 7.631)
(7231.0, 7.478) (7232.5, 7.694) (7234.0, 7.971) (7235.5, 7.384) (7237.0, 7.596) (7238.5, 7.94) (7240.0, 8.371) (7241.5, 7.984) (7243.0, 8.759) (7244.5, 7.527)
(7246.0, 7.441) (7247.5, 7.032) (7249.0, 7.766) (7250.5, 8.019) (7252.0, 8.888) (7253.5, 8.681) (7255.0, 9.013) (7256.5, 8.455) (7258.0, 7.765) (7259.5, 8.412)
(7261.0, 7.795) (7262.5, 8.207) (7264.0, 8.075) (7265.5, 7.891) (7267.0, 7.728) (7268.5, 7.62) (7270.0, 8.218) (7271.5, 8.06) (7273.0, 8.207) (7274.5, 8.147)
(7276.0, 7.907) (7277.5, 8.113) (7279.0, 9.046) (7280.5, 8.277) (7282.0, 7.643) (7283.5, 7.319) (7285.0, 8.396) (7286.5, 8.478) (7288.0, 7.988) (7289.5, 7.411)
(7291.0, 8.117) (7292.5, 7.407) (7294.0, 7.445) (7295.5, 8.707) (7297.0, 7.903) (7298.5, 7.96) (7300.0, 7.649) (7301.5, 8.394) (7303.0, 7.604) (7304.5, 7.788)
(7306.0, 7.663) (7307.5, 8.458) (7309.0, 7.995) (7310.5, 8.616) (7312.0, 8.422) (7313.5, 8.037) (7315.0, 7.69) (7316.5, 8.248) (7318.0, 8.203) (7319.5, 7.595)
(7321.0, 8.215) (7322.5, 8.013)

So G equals 8.5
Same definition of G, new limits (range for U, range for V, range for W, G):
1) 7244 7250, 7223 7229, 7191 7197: 8.9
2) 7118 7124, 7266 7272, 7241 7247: 7.1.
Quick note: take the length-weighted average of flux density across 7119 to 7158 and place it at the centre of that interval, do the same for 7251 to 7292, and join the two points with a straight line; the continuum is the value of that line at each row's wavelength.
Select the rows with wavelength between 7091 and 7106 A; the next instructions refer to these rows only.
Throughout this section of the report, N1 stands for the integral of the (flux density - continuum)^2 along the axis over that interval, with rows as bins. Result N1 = 2.28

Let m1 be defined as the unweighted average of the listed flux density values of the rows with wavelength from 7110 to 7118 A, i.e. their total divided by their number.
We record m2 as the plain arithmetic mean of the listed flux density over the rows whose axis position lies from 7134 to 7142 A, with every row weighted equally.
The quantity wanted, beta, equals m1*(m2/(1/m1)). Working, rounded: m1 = 7.84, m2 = 7.70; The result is 474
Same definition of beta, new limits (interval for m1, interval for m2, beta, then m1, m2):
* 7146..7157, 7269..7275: 529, 8.06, 8.16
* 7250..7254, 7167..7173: 601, 8.53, 8.26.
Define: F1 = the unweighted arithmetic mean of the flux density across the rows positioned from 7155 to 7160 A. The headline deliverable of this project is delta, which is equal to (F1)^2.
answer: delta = 65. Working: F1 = 8.0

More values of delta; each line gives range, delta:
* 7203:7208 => 66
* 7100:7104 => 71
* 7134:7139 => 55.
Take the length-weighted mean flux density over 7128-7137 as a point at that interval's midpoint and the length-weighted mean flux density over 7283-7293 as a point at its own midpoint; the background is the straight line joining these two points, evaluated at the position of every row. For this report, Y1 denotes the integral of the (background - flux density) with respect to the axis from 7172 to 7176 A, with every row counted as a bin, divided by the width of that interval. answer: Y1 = -1.1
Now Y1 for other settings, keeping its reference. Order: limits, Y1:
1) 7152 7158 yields -0.4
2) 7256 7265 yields -0.3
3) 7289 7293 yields 0.2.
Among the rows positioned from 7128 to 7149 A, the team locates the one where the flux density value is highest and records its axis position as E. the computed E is 7148.5 A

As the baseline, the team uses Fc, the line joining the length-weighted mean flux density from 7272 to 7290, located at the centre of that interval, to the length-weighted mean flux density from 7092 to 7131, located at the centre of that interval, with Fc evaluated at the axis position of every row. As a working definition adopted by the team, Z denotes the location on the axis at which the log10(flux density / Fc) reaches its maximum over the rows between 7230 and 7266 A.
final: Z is 7255.0 A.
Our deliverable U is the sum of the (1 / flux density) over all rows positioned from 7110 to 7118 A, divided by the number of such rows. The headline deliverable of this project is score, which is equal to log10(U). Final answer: -0.894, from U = 0.128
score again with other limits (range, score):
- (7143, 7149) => -0.925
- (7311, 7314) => -0.915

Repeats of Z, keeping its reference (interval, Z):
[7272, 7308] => 7279.0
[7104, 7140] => 7121.5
